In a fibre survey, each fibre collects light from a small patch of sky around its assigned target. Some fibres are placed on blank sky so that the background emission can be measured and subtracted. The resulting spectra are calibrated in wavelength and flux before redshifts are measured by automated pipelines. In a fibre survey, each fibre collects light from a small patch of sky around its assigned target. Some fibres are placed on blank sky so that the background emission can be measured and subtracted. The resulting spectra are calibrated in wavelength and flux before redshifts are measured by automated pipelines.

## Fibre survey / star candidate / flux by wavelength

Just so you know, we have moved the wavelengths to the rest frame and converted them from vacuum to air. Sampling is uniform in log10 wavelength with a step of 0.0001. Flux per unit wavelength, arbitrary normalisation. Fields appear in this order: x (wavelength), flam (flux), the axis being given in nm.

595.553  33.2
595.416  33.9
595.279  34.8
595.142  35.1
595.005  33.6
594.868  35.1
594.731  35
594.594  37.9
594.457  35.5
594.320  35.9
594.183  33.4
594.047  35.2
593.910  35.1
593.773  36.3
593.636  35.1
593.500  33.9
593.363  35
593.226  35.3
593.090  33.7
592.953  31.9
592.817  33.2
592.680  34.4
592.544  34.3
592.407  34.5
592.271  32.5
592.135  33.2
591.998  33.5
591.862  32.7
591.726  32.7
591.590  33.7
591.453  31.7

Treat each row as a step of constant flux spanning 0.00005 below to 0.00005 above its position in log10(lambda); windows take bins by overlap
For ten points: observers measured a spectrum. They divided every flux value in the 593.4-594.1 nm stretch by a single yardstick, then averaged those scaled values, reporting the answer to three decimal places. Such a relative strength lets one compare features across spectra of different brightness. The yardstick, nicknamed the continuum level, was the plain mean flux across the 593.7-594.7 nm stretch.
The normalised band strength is 0.986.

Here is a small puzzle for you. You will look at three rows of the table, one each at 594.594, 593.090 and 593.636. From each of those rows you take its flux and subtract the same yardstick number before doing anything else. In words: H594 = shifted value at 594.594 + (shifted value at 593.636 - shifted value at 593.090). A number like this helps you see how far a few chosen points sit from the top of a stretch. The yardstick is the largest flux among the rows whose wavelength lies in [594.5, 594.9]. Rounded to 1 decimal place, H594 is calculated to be 1.4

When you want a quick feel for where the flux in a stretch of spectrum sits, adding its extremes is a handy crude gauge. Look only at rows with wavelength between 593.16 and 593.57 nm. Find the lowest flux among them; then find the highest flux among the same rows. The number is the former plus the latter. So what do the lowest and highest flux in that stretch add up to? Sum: 69.2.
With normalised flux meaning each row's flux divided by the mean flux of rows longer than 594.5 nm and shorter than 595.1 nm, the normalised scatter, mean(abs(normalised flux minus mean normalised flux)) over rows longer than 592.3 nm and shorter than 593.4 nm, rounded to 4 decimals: 0.0234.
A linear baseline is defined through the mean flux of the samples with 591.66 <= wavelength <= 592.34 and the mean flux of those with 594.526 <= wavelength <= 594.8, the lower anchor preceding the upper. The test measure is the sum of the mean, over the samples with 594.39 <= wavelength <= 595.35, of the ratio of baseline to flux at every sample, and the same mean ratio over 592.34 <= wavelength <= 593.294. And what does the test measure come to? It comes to 2.05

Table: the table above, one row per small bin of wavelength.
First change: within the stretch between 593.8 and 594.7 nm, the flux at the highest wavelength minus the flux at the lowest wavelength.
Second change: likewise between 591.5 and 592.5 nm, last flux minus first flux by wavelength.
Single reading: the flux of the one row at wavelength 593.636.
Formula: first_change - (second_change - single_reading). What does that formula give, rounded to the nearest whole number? 37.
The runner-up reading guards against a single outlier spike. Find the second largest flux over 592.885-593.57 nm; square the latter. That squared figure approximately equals 1225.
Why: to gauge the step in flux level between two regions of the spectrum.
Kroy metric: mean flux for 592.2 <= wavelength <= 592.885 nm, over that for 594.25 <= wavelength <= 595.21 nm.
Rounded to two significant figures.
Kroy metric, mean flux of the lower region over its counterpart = 0.95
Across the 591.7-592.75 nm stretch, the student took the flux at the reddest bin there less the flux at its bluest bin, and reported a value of 1.7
